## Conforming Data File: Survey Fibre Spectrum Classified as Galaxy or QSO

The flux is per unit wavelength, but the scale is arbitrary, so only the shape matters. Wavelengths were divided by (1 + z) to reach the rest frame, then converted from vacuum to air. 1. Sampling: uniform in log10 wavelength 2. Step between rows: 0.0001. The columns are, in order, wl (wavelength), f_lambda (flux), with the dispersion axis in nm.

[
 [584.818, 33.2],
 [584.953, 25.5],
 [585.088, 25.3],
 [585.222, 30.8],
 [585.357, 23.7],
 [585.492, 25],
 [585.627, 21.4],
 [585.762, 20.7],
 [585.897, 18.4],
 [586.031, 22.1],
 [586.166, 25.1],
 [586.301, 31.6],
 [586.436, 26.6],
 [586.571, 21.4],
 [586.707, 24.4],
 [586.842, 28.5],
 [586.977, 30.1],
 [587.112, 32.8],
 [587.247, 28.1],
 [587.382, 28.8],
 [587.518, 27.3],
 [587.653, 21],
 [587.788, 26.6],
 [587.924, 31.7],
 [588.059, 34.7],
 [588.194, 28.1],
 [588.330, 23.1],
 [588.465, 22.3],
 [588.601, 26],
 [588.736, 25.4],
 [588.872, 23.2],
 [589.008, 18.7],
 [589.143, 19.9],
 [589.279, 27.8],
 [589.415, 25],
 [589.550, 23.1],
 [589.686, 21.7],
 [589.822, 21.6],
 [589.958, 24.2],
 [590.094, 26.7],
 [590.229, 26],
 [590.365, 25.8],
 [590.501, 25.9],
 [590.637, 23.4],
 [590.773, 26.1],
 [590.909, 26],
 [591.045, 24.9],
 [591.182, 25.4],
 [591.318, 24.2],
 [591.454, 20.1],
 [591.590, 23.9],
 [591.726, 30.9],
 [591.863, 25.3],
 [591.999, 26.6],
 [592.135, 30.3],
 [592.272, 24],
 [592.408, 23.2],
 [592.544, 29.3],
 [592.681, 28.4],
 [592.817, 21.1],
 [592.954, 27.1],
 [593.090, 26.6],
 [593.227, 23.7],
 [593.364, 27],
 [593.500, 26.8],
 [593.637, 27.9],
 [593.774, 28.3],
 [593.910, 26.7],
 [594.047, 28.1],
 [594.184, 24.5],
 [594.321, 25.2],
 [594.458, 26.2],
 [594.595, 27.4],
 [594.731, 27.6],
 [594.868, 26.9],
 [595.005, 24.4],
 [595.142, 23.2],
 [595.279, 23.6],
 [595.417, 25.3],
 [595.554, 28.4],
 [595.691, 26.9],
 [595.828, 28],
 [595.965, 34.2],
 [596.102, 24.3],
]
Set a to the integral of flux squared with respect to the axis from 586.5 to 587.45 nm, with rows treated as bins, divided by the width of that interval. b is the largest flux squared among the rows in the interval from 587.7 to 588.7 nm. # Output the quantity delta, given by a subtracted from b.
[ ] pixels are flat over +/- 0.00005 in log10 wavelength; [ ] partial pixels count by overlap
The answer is 424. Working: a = 780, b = 1204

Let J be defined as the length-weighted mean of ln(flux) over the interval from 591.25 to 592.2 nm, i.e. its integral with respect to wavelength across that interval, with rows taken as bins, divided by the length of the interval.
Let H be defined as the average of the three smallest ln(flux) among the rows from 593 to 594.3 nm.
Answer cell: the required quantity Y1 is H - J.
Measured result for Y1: -0.031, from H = 3.215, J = 3.25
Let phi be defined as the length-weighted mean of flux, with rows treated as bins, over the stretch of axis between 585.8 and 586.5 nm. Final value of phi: 24.6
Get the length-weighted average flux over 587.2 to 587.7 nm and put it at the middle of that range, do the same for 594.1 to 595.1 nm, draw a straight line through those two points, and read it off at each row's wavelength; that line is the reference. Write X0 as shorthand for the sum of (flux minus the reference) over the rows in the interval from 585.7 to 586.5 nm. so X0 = -15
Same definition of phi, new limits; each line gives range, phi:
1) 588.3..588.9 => 24.1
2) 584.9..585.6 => 25.8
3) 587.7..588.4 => 28.6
